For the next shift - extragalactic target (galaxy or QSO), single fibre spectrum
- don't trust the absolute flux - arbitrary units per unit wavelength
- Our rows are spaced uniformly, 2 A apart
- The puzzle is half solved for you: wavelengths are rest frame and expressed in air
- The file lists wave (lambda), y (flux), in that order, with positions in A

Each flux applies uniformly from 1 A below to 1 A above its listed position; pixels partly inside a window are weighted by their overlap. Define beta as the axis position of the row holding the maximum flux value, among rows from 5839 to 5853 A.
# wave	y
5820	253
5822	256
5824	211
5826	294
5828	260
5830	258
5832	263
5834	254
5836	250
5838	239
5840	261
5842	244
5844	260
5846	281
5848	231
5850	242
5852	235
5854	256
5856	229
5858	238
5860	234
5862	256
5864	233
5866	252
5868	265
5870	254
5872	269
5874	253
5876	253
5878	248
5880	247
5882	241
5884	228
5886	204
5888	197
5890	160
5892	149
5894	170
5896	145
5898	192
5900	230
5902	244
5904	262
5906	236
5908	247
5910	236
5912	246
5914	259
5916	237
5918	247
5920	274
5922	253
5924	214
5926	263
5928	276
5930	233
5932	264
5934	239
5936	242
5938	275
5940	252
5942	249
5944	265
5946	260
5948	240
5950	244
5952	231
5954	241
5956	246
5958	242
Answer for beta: 5846 A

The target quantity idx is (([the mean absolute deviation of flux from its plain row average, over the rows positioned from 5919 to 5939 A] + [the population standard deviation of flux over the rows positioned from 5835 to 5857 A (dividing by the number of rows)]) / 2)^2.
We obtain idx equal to 255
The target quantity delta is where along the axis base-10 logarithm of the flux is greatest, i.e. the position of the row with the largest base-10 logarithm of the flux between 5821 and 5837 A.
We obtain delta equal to 5826 A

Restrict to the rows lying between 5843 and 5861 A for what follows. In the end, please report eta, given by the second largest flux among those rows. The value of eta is 260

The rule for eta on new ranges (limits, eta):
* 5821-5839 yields 263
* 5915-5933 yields 274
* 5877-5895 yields 247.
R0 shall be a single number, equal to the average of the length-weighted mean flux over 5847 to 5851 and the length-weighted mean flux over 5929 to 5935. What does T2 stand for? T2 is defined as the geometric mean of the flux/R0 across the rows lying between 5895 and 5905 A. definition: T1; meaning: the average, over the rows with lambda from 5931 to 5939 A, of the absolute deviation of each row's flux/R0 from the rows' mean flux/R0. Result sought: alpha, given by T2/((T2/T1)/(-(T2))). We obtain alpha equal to -0.052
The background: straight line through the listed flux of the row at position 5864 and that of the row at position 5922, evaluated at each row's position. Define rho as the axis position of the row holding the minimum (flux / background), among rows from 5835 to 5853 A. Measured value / 5848 A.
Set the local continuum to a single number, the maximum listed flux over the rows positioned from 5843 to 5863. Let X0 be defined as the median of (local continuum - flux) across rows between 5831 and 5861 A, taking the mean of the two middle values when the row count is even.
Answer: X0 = 37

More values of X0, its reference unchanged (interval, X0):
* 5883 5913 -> 53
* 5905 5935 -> 34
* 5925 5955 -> 32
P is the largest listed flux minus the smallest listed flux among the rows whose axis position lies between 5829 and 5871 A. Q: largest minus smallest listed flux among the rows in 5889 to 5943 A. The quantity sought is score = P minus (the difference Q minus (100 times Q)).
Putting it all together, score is 13021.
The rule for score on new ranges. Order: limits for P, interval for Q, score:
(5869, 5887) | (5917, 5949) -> 6203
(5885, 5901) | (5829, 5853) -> 5035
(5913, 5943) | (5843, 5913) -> 13526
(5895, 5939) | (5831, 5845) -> 2507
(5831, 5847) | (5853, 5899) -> 12318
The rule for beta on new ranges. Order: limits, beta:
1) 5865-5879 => 5872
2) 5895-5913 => 5904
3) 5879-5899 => 5880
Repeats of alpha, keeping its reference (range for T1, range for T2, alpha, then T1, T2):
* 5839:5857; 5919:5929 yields -0.061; 0.058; 1.06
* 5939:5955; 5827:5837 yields -0.039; 0.036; 1.07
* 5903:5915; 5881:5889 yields -0.032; 0.036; 0.90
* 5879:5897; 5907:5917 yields -0.140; 0.138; 1.02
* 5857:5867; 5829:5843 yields -0.040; 0.038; 1.05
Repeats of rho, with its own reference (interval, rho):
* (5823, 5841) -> 5824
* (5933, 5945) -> 5934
